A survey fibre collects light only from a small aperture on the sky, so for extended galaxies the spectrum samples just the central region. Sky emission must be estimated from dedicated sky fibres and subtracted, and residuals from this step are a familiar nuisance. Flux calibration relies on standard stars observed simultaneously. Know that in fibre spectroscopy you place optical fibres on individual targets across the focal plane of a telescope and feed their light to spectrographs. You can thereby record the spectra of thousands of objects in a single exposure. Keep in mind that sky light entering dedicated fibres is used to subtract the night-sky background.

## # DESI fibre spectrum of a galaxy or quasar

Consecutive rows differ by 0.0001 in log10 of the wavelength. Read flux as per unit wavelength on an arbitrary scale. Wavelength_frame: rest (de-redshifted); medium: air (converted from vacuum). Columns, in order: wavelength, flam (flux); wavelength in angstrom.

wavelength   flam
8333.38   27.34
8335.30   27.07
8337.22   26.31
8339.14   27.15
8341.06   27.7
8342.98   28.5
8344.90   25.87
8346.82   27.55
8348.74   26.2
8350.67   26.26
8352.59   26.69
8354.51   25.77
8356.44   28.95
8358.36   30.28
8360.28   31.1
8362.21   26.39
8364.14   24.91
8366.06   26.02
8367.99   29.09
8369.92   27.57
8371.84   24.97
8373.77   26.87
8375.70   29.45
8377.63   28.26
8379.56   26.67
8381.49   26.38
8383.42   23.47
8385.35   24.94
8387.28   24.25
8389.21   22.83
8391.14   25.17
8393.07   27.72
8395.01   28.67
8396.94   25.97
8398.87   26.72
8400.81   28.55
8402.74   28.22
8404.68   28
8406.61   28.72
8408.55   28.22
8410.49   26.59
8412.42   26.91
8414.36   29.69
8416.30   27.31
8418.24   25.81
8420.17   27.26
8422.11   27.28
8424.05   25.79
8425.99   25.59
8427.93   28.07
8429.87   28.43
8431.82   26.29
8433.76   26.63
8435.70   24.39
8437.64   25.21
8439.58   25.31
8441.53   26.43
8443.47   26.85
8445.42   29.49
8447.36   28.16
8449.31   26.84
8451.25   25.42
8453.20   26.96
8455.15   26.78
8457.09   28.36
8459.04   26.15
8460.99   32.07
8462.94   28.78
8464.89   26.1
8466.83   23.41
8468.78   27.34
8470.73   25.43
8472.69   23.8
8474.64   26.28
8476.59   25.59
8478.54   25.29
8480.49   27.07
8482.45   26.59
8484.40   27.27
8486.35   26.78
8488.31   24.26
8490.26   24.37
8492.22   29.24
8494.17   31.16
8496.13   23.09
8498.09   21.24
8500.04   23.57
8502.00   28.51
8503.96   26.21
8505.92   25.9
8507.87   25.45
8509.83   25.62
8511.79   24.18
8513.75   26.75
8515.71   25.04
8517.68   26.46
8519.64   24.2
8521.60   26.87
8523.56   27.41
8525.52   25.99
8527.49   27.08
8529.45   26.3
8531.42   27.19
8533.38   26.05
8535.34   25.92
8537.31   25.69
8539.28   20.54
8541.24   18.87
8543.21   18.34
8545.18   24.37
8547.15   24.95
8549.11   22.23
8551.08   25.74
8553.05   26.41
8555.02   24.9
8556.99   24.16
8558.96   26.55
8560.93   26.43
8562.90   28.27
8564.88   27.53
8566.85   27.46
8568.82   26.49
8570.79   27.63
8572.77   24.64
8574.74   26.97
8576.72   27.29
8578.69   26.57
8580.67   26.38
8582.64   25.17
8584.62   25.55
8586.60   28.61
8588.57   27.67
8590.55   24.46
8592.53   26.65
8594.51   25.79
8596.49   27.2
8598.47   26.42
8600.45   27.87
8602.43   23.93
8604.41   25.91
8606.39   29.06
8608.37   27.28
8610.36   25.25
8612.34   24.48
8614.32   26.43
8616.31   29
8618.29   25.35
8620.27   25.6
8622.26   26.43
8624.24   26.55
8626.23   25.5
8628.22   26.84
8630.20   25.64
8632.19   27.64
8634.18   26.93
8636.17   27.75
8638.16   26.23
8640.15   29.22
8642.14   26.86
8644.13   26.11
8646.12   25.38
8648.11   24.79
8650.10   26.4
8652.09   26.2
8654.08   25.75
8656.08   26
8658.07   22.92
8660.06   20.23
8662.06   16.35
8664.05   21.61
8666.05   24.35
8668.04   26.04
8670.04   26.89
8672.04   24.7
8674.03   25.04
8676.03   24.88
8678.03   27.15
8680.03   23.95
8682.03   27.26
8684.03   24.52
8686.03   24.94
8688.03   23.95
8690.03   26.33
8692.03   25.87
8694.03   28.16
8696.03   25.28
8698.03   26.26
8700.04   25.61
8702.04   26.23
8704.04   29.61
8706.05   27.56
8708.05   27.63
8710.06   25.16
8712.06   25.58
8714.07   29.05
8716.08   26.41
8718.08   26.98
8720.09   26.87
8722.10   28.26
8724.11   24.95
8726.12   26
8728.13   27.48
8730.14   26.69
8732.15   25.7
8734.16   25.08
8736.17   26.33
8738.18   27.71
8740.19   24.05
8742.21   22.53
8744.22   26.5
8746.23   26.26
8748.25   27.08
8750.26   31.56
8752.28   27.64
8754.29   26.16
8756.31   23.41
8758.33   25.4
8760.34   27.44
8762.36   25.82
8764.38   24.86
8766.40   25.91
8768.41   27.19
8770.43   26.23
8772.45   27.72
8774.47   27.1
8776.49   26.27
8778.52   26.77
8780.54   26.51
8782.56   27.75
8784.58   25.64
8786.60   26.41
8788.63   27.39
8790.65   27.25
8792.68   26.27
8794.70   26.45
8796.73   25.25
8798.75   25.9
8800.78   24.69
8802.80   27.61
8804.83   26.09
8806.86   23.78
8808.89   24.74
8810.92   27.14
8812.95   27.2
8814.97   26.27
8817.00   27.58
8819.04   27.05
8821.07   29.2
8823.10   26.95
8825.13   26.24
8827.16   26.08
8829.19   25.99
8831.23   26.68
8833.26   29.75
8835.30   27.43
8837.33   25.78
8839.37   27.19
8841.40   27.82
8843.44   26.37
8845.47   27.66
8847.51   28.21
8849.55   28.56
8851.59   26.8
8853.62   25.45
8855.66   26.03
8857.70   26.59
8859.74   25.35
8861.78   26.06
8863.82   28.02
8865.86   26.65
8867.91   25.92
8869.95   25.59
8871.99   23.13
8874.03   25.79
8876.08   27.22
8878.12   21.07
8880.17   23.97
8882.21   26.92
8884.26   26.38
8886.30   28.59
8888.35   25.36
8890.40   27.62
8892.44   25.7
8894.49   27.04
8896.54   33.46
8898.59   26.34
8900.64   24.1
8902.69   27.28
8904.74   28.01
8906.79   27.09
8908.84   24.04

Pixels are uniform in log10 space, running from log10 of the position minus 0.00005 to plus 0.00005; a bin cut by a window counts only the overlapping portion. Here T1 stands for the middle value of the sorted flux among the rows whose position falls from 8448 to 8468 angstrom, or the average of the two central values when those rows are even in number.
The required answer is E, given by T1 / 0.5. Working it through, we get 53.6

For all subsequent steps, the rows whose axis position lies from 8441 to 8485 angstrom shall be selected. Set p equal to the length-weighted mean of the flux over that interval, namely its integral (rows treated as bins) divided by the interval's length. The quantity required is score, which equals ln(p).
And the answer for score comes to 3.29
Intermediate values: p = 26.8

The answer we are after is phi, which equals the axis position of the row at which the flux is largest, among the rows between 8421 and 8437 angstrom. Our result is 8429.87 angstrom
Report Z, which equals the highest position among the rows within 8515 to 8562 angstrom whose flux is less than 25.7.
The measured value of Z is 8556.99 angstrom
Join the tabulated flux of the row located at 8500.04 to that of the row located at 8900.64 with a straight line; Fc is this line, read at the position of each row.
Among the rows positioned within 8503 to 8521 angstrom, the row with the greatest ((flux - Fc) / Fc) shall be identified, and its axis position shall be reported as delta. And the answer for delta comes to 8513.75 angstrom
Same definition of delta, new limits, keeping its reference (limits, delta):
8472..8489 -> 8484.40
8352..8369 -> 8360.28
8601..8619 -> 8606.39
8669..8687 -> 8682.03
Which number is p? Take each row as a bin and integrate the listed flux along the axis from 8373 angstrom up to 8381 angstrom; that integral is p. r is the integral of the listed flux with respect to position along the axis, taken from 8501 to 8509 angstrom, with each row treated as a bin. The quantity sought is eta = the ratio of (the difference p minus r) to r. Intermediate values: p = 222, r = 212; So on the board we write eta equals 0.05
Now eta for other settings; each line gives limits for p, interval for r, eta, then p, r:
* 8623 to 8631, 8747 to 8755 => -0.07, 209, 225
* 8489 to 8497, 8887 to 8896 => -0.11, 215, 242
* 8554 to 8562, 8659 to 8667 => 0.24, 204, 165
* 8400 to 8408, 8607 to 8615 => 0.09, 227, 208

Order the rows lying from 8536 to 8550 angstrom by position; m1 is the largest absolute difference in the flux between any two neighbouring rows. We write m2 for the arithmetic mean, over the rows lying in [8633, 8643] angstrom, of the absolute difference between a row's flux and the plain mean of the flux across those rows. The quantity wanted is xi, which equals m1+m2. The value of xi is 6.9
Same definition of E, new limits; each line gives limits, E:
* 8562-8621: 53.1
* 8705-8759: 52.8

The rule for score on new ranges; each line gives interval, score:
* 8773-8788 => 3.28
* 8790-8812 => 3.25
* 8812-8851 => 3.31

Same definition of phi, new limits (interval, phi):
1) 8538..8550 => 8547.15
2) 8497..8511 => 8502.00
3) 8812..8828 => 8821.07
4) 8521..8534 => 8523.56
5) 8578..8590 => 8586.60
